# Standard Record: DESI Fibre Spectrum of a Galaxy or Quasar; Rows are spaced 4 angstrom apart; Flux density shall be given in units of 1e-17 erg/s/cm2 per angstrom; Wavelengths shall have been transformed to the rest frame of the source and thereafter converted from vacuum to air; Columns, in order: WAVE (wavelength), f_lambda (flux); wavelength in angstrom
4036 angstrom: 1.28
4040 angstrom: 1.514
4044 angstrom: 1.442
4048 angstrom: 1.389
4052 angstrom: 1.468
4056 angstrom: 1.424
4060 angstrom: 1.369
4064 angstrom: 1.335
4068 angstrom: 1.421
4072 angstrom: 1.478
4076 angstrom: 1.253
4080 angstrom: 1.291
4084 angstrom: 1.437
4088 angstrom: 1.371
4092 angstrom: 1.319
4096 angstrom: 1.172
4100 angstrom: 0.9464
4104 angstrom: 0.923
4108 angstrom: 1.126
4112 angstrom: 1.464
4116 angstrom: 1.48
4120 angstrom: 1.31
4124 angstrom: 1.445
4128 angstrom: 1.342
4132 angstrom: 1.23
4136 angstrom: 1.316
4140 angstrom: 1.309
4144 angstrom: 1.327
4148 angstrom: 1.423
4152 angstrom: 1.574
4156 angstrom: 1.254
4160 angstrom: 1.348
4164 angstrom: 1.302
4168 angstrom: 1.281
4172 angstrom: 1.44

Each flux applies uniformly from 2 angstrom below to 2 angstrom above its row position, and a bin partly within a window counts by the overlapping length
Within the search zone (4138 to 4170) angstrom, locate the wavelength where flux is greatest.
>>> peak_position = 4152 angstrom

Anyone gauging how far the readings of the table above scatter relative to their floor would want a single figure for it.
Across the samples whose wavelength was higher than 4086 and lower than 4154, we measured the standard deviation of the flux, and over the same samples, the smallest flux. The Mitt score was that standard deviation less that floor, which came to -0.75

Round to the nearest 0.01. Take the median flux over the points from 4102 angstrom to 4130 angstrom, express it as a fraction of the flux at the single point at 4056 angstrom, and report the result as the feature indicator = 0.94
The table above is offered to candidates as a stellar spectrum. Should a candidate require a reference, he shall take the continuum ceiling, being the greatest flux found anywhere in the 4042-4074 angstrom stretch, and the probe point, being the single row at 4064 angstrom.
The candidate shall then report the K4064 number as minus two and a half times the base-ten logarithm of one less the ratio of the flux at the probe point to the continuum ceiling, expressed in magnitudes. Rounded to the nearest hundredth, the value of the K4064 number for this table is 2.54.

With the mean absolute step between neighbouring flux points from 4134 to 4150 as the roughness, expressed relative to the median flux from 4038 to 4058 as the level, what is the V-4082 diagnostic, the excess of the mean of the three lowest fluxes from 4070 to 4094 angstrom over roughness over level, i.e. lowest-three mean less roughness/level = 1.26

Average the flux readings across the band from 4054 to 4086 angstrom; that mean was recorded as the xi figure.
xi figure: 1.38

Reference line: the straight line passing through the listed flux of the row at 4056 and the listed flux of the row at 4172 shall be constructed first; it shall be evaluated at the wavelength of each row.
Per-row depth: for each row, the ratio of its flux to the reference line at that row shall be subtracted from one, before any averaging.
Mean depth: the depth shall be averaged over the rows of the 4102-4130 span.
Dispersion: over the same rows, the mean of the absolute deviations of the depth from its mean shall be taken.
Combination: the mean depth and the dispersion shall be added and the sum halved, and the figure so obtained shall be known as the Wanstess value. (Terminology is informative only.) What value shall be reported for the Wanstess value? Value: 0.10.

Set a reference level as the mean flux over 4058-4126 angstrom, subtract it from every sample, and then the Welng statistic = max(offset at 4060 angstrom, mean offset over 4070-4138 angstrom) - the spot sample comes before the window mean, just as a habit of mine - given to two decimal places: 0.07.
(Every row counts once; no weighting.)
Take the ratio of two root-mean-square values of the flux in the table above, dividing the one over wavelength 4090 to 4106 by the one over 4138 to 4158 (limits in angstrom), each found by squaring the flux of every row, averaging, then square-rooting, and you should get 0.80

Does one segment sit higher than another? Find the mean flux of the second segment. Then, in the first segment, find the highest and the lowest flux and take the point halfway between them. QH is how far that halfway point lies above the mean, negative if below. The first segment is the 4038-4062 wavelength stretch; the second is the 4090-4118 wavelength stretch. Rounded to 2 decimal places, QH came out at 0.24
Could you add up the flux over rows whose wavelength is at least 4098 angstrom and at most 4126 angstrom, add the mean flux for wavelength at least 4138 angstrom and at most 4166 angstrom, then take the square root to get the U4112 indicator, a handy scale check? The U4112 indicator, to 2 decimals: 3.17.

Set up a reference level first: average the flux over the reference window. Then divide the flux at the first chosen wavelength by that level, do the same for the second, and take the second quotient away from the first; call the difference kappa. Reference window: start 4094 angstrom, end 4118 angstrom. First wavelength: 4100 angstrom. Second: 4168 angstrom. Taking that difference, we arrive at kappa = -0.28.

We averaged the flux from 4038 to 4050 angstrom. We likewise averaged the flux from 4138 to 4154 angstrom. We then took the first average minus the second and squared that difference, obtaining 0.0016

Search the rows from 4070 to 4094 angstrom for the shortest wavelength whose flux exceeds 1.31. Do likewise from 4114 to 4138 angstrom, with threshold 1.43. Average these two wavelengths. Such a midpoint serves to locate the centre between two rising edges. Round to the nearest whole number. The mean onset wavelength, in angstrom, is 4094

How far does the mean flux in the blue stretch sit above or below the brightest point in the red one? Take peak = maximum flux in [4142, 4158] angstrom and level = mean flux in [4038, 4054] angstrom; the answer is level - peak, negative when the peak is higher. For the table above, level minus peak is -0.12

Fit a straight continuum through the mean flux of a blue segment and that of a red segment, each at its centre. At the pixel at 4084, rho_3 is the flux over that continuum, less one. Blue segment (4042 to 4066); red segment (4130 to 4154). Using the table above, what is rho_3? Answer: 0.03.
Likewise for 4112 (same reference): 0.06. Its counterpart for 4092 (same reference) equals -0.05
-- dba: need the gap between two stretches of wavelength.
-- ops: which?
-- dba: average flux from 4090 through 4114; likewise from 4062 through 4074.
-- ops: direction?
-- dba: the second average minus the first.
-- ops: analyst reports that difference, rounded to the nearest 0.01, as 0.25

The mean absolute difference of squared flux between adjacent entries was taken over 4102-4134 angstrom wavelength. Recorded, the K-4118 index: 0.39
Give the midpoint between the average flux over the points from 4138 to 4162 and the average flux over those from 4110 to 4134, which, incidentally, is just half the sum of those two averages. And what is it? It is 1.38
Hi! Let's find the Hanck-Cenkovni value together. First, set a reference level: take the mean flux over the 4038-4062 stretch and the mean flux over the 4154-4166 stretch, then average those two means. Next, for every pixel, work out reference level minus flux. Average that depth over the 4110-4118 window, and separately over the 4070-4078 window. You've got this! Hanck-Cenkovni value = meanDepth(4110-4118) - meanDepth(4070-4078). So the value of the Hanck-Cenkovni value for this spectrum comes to -0.11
